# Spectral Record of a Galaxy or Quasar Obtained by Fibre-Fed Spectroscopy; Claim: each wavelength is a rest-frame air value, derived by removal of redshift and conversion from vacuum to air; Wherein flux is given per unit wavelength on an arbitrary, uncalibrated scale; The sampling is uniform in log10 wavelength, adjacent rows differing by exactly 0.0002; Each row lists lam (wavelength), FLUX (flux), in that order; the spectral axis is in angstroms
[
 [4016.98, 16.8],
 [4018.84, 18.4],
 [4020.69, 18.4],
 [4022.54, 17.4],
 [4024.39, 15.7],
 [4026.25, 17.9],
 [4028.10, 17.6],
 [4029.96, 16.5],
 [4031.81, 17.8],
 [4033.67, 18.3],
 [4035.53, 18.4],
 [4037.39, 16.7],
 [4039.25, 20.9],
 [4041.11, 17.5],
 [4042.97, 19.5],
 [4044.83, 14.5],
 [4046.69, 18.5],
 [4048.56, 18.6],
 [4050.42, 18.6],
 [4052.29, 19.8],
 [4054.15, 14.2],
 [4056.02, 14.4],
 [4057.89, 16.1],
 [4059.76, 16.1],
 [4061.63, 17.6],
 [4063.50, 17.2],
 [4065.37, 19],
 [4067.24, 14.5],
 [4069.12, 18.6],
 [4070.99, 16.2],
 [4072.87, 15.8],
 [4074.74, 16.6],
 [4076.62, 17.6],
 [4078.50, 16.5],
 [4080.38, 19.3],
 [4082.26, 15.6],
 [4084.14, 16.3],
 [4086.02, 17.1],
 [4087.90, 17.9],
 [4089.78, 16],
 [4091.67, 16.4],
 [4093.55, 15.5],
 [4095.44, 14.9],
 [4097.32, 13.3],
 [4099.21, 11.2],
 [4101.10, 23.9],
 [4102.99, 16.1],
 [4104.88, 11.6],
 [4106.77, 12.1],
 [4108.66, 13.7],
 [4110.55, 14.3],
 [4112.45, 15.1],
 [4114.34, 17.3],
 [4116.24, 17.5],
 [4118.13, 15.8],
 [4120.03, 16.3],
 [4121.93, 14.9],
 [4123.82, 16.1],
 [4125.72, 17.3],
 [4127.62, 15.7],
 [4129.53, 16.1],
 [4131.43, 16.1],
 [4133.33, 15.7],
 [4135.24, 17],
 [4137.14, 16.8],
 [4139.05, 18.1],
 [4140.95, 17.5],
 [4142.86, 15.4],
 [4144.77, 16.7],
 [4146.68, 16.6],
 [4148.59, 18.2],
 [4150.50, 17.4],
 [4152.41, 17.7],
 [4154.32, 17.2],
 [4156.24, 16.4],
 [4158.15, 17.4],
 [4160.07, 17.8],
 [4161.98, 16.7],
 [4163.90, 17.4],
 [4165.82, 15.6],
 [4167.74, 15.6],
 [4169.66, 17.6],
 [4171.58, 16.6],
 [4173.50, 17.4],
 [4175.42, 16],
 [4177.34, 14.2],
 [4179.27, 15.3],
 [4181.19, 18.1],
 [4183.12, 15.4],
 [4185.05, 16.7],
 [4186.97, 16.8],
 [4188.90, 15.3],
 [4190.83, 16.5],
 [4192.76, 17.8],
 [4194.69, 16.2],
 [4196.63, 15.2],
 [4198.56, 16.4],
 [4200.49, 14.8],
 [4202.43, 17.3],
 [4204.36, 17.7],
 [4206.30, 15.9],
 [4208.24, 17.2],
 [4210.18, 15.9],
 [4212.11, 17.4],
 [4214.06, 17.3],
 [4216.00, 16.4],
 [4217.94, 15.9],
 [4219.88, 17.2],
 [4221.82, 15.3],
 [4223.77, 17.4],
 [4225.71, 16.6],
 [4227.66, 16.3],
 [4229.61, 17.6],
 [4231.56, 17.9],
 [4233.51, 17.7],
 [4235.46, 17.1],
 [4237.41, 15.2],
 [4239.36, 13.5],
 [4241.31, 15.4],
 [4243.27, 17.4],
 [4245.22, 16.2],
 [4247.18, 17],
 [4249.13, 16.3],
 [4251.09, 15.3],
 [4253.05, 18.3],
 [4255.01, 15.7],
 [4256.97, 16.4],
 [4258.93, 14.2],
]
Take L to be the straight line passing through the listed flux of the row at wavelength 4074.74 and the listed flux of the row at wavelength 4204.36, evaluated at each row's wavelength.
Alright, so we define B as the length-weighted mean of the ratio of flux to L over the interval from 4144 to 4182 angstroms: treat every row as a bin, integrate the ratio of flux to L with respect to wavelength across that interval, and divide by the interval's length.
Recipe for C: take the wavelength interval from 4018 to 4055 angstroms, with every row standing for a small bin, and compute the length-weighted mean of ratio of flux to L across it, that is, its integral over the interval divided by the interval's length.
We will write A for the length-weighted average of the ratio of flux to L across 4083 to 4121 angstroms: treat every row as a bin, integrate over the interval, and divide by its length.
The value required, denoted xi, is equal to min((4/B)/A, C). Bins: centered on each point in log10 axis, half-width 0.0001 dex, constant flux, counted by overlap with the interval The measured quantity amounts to 1.09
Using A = 0.93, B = 0.97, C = 1.09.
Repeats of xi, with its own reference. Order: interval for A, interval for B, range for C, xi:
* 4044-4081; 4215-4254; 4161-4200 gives 0.93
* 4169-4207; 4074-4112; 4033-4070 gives 1.06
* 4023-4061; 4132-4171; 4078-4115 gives 0.93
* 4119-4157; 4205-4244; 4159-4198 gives 0.94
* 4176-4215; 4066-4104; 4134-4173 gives 0.98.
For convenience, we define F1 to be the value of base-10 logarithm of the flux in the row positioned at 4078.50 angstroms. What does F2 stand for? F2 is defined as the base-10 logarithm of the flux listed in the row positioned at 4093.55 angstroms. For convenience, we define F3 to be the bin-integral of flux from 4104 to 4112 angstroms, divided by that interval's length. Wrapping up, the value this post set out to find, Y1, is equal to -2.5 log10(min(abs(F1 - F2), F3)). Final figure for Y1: 3.92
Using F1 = 1.22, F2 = 1.19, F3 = 13.1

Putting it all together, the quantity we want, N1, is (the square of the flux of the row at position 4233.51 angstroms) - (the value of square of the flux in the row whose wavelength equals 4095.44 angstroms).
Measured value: 91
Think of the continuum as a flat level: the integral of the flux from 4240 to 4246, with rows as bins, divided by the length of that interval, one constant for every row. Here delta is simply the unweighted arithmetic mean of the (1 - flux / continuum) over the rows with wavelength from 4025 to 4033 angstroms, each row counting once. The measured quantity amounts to -0.08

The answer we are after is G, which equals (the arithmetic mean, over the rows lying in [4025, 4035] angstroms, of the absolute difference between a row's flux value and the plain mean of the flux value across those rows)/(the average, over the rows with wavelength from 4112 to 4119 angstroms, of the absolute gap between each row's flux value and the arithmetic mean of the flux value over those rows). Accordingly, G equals 0.5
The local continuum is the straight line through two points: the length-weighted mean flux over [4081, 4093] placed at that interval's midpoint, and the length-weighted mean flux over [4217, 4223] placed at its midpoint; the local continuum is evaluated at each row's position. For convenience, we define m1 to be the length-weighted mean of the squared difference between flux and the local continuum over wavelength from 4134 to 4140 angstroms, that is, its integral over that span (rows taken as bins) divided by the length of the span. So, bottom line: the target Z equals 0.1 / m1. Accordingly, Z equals 0.095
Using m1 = 1.0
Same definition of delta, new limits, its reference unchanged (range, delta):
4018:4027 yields -0.09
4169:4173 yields -0.06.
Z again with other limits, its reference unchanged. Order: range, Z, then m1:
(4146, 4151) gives 0.065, 1.5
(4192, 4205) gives 0.082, 1.2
